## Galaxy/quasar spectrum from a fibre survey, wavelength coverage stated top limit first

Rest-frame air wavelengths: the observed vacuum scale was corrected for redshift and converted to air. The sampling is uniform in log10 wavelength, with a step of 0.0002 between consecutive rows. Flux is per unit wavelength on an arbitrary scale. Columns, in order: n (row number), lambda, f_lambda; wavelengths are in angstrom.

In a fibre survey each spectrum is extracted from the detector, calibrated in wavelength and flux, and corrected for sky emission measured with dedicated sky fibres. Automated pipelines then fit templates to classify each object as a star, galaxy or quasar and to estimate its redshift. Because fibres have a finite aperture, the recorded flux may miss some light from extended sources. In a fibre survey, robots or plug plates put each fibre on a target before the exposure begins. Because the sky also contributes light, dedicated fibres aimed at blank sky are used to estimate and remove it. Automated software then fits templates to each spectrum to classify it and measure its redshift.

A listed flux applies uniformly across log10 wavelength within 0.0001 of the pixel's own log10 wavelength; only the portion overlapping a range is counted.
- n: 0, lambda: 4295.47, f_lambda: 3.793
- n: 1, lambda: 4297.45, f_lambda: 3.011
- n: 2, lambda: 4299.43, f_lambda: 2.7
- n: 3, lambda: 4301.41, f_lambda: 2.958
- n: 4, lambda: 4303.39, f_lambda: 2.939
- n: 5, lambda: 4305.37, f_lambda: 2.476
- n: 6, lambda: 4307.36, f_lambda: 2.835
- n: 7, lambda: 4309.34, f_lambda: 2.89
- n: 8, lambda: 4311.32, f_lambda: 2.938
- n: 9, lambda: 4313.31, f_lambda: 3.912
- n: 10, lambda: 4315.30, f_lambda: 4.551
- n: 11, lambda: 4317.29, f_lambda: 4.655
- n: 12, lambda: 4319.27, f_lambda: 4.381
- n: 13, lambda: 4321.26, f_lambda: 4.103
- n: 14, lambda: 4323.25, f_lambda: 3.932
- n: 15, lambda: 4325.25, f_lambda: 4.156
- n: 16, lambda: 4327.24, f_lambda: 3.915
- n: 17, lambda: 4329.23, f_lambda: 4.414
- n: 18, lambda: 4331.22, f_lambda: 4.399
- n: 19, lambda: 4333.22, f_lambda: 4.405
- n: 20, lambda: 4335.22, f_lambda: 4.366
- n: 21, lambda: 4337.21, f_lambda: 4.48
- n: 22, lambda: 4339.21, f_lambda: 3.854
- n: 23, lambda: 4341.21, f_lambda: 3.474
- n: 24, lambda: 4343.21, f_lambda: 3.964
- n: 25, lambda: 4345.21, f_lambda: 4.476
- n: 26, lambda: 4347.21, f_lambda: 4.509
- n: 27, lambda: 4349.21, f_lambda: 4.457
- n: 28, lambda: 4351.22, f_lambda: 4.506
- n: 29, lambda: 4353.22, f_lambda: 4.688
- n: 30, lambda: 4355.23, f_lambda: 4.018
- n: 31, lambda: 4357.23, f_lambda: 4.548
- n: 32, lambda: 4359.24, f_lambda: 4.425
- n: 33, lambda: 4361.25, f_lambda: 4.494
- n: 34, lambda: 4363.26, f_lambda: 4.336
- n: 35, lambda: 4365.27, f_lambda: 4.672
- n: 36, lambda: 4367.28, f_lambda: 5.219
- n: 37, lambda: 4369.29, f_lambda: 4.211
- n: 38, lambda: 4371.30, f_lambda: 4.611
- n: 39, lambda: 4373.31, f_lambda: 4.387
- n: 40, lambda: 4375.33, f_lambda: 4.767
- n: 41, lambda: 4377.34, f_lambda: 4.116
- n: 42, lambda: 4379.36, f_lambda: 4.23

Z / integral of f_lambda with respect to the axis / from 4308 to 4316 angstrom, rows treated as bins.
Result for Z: 28.0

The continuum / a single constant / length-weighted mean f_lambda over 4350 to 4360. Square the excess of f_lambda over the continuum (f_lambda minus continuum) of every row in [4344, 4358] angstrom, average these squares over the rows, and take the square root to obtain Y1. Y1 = 0.2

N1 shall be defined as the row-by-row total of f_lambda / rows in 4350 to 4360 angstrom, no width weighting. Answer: 22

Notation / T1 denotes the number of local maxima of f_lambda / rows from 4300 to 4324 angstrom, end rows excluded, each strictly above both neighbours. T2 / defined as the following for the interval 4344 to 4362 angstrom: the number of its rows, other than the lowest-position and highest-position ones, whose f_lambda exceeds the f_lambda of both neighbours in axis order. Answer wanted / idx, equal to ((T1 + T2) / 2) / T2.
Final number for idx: 0.7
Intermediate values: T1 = 1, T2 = 3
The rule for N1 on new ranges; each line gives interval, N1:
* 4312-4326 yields 30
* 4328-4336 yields 18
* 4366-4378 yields 27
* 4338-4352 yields 29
